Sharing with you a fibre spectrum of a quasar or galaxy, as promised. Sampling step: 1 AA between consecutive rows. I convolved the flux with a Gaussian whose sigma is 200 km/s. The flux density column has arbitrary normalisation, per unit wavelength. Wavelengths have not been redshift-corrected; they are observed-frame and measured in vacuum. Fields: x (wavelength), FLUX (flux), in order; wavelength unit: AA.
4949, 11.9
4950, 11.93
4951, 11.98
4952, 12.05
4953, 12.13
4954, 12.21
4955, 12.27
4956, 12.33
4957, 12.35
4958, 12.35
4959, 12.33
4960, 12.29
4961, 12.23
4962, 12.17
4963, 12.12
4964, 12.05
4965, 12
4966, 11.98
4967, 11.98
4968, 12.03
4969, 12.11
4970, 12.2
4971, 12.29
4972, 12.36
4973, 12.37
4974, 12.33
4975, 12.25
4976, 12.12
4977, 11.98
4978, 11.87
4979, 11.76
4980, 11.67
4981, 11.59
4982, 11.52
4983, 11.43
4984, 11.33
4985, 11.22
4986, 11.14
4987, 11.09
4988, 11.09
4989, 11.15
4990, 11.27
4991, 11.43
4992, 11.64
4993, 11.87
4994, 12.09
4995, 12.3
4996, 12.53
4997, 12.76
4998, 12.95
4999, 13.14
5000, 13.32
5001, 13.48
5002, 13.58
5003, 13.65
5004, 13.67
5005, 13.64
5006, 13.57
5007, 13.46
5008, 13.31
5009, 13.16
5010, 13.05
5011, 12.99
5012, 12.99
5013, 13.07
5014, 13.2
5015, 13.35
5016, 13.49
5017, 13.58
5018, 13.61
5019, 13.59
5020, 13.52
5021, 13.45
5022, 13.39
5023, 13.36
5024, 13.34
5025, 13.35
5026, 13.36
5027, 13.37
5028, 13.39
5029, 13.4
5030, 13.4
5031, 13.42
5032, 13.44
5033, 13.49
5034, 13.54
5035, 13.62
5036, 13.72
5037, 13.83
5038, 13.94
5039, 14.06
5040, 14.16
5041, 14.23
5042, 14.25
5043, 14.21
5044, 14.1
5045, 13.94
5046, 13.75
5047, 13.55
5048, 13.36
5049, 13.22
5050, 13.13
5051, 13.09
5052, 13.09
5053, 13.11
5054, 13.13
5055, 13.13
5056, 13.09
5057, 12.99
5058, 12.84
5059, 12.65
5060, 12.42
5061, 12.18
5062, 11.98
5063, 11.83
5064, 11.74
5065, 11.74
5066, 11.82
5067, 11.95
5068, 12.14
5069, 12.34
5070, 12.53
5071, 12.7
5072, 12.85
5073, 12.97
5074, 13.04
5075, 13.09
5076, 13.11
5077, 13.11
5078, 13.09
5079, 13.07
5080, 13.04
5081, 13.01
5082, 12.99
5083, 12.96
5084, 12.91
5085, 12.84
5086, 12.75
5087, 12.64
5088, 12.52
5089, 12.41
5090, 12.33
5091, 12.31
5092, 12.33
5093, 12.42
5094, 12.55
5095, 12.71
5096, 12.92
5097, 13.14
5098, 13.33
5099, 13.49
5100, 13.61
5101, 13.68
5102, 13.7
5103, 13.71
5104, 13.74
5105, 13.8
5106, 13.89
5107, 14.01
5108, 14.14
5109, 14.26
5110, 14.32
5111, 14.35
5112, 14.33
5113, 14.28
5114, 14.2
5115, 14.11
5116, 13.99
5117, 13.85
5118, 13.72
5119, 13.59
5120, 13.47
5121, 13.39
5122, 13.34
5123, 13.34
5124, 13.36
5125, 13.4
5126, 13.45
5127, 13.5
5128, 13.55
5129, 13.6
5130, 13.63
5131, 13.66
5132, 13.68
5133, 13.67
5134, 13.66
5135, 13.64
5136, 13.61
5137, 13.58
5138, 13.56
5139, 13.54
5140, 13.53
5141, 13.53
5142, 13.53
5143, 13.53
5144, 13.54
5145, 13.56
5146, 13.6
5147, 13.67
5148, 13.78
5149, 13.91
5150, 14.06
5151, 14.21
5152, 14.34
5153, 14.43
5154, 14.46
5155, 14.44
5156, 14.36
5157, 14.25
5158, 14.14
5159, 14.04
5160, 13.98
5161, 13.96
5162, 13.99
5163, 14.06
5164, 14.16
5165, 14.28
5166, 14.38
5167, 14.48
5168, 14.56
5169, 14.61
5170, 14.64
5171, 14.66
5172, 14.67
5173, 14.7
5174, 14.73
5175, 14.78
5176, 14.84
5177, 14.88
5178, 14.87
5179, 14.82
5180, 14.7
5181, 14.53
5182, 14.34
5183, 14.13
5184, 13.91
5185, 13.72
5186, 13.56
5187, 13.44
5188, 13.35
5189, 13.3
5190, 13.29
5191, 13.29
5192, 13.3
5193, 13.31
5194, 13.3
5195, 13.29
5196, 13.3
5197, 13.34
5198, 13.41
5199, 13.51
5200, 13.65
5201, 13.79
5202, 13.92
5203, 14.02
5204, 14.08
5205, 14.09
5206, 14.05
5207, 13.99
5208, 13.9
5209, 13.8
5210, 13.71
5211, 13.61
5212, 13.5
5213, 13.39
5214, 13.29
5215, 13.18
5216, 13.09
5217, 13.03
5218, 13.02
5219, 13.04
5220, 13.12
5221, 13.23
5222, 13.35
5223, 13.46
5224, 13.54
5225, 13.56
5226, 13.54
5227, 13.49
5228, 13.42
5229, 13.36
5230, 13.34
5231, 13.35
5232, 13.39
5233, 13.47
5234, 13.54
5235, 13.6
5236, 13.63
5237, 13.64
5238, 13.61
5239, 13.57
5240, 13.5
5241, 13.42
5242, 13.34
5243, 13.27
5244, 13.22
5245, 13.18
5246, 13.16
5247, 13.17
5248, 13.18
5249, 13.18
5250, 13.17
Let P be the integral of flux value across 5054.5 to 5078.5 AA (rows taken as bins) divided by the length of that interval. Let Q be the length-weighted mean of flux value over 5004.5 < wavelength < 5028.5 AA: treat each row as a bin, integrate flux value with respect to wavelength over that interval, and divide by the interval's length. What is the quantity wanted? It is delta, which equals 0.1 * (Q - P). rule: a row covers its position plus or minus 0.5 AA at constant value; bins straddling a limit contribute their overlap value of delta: 0.08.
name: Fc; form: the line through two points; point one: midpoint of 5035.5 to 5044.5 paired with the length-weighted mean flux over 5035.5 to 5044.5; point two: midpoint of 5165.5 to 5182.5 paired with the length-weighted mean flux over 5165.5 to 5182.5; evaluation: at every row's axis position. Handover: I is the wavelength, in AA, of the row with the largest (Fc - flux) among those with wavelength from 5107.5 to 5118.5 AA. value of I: 5118 AA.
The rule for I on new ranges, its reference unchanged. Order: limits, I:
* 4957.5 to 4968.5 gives 4967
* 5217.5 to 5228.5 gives 5218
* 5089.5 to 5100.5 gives 5091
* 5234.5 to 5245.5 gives 5245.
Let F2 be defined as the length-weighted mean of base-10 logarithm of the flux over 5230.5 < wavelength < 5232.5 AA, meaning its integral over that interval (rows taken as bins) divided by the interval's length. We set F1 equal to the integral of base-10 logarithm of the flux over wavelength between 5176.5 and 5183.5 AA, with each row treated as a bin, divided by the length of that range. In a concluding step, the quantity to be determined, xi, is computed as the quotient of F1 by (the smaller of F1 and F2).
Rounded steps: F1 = 1.16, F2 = 1.13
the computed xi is 1.03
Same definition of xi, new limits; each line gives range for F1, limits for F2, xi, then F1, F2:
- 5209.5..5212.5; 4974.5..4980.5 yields 1.05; 1.13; 1.08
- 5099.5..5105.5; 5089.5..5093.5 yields 1.04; 1.14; 1.09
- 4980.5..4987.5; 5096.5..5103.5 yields 1.00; 1.05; 1.13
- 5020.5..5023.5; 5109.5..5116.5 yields 1.00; 1.13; 1.15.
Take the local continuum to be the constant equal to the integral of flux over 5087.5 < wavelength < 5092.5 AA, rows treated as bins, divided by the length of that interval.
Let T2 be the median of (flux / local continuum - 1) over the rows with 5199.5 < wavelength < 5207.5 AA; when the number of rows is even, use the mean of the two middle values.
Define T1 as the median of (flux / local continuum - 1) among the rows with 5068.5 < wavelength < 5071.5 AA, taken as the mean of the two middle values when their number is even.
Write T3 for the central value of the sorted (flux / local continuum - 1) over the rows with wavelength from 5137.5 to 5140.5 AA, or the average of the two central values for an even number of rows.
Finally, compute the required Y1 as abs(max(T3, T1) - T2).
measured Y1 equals 0.038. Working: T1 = 0.01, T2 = 0.13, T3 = 0.09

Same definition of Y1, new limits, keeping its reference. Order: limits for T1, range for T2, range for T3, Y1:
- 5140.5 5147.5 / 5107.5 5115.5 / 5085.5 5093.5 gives 0.059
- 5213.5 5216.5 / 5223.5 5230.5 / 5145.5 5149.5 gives 0.019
